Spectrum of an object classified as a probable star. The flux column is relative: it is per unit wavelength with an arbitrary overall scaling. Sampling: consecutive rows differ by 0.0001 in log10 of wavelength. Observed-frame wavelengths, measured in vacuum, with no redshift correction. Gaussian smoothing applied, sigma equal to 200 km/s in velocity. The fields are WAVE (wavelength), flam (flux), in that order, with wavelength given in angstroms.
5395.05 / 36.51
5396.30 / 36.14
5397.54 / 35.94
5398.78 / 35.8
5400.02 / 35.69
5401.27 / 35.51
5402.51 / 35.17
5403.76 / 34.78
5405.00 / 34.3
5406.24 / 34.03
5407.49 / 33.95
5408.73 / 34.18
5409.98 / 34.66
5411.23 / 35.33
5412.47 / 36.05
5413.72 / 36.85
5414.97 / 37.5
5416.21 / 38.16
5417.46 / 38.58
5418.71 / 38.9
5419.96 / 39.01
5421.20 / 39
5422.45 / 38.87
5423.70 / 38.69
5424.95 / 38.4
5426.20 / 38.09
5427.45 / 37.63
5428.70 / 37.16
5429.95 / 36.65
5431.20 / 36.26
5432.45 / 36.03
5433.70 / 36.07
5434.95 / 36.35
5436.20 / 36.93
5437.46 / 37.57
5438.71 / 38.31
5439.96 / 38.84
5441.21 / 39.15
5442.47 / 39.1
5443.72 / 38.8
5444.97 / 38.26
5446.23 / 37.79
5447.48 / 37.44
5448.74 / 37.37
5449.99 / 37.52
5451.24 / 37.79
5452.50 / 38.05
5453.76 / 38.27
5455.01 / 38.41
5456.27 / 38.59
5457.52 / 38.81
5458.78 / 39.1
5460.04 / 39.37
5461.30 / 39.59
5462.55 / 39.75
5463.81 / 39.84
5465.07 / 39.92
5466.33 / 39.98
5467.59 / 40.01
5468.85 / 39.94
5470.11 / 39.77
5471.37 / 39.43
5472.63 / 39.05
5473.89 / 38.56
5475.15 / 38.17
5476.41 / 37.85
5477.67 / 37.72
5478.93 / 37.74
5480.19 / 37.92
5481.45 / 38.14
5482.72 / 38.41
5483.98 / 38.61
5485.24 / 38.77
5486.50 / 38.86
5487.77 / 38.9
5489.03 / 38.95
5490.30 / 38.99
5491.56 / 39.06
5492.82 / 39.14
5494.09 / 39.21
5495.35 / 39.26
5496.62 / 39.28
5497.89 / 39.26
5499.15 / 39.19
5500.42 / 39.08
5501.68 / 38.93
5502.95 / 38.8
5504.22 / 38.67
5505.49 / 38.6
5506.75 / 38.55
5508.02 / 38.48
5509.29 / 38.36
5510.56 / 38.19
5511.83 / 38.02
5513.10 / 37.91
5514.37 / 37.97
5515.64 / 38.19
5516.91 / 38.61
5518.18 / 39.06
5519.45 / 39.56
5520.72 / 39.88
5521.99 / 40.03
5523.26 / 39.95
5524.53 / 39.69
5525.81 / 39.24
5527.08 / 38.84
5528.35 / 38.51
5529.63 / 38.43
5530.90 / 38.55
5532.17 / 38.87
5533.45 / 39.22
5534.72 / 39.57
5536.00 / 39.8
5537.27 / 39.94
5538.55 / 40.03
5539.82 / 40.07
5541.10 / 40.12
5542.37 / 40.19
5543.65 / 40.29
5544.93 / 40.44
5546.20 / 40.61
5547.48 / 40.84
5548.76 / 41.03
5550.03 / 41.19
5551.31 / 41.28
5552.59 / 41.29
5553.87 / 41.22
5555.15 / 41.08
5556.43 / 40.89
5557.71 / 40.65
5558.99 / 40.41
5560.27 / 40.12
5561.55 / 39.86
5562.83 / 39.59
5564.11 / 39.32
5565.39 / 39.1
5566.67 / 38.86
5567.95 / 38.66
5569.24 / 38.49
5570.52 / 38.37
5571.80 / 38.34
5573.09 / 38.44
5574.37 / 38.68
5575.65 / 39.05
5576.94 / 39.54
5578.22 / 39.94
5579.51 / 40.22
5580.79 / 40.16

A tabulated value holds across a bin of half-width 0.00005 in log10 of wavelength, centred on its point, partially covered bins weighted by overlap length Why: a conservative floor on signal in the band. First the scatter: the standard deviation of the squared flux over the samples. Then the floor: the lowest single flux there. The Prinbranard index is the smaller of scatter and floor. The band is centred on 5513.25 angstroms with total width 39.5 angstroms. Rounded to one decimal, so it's 37.9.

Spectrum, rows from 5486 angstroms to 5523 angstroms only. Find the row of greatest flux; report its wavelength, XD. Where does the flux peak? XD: 5521.99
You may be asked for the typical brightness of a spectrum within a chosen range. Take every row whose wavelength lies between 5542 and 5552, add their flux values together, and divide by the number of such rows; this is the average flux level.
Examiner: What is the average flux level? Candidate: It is 40.7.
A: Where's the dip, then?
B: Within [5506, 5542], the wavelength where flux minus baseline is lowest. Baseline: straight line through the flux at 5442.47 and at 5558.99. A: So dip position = 5513.10 angstroms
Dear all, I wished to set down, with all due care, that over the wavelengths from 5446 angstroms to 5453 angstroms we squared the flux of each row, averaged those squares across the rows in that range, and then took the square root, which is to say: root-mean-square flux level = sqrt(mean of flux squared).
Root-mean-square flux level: 37.7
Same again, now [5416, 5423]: 38.8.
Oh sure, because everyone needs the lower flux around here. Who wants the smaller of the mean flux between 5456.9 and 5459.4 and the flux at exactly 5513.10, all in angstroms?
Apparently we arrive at 37.9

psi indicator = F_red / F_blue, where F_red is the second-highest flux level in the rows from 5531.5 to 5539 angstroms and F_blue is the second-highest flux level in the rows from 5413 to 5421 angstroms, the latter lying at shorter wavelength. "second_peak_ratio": 1.027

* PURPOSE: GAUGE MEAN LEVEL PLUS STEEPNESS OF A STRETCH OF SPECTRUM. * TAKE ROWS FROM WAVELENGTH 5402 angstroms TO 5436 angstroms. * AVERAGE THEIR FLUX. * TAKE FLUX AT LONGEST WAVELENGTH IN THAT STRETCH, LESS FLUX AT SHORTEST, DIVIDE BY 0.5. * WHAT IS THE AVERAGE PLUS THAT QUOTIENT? 39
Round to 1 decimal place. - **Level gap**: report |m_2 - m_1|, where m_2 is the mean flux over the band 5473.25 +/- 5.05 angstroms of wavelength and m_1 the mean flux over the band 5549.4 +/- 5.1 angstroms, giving 2.2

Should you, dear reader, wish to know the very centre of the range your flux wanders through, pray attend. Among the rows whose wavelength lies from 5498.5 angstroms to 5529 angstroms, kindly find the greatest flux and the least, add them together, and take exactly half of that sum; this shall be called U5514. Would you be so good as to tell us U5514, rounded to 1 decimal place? 39.0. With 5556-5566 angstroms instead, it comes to 40.0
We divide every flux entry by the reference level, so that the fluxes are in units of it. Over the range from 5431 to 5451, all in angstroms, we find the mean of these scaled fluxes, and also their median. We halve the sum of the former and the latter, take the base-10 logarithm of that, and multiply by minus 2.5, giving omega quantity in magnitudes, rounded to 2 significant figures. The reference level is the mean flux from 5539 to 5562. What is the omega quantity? 0.085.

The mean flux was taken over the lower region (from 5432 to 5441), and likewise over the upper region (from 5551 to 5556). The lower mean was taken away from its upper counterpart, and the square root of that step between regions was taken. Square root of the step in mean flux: 2.0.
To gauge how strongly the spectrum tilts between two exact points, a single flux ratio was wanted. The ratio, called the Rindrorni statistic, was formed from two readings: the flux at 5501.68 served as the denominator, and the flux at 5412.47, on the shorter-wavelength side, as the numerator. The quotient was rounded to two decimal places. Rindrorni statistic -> 0.93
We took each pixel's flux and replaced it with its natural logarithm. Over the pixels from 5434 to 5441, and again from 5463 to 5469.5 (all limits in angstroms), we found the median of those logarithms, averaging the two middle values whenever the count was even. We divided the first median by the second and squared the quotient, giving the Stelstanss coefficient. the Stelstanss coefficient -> 0.97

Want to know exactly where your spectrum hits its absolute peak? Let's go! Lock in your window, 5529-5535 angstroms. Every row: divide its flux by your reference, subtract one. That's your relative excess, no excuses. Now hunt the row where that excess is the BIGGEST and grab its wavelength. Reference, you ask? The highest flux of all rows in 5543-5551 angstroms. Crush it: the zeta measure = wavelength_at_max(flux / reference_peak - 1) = 5534.72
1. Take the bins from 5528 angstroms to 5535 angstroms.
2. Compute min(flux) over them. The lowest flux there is 38.43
